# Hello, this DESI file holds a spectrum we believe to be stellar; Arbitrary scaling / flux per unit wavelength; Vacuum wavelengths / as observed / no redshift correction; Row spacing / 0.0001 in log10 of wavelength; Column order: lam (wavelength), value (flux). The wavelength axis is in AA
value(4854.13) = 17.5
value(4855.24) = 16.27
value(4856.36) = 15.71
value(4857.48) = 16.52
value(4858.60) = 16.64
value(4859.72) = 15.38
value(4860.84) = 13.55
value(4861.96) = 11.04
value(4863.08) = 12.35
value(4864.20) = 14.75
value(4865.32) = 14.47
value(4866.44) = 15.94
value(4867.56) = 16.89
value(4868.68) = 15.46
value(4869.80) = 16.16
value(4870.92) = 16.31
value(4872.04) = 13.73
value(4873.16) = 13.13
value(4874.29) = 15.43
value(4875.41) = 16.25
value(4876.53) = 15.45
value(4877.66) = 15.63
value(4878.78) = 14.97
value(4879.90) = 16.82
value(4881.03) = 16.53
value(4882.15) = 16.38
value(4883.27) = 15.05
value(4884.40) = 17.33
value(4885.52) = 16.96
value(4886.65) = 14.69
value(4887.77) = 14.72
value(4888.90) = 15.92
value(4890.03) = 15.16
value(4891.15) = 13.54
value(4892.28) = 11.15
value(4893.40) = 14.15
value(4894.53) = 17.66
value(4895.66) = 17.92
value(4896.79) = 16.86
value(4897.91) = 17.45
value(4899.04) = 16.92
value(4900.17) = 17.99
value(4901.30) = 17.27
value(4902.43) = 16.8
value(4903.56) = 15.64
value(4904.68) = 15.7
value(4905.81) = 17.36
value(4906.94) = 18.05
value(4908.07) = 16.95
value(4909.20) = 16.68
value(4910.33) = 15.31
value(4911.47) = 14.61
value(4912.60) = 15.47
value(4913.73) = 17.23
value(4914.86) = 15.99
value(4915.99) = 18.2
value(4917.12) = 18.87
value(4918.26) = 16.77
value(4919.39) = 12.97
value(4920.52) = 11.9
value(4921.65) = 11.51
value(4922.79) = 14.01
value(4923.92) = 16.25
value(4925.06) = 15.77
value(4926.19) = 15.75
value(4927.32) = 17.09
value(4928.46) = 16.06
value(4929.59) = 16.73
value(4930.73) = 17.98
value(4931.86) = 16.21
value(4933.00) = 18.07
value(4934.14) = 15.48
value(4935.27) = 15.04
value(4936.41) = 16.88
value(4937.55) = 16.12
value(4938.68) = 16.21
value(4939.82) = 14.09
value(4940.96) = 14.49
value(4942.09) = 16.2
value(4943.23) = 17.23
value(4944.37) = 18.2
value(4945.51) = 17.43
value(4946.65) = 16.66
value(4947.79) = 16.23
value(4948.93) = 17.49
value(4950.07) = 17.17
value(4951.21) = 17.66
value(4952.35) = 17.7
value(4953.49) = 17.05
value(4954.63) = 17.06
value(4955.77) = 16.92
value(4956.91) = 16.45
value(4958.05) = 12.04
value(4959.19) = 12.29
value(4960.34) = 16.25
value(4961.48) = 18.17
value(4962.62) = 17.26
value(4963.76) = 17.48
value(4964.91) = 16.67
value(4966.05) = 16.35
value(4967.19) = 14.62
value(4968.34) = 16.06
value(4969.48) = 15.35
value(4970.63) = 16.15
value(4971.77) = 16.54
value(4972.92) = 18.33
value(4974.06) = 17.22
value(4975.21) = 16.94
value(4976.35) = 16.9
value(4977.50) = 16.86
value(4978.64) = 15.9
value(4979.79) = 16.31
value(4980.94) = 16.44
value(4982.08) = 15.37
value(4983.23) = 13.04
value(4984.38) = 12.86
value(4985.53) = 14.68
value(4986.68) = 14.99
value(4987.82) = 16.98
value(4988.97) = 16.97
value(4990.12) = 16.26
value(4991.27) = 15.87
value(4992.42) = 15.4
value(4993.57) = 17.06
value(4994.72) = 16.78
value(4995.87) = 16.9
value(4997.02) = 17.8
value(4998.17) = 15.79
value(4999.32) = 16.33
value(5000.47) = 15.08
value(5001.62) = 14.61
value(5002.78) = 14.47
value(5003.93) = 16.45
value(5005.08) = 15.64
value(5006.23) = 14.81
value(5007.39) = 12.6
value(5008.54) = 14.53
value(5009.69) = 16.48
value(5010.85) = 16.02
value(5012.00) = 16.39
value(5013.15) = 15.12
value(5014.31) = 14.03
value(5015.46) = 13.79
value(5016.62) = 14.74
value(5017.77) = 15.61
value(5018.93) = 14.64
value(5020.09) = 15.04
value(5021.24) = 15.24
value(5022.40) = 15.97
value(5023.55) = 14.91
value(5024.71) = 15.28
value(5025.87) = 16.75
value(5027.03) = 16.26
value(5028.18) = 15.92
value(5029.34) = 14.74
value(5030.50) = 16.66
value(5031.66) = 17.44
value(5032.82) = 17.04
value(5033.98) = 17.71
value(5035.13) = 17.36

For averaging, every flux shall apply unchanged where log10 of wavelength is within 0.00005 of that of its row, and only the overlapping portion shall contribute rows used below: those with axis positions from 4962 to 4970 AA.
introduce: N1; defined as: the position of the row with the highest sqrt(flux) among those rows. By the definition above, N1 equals 4963.76 AA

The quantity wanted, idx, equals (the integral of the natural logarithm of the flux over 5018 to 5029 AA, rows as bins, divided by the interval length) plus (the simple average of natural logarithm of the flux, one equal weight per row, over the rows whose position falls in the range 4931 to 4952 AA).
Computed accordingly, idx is 5.542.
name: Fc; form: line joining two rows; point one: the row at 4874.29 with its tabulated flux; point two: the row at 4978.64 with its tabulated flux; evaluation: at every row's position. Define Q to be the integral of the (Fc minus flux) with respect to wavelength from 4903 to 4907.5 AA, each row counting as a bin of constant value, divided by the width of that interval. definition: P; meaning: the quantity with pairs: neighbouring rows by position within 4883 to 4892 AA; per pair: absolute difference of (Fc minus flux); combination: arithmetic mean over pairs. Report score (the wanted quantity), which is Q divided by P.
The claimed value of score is -0.92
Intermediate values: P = 1.2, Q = -1.1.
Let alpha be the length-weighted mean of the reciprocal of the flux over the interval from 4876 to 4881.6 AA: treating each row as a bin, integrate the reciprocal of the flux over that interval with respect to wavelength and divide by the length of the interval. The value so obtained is 0.063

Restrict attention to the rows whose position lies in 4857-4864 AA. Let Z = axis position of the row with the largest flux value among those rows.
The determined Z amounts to 4858.60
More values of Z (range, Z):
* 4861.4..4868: 4867.56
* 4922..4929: 4927.32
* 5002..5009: 5003.93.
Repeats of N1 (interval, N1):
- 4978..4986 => 4980.94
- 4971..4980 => 4972.92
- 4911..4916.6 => 4915.99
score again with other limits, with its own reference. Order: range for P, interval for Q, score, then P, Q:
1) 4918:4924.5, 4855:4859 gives -0.46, 2.0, -0.9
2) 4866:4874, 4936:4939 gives -0.64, 1.1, -0.7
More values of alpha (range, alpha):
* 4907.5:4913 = 0.063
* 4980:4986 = 0.069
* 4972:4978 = 0.058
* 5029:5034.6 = 0.060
